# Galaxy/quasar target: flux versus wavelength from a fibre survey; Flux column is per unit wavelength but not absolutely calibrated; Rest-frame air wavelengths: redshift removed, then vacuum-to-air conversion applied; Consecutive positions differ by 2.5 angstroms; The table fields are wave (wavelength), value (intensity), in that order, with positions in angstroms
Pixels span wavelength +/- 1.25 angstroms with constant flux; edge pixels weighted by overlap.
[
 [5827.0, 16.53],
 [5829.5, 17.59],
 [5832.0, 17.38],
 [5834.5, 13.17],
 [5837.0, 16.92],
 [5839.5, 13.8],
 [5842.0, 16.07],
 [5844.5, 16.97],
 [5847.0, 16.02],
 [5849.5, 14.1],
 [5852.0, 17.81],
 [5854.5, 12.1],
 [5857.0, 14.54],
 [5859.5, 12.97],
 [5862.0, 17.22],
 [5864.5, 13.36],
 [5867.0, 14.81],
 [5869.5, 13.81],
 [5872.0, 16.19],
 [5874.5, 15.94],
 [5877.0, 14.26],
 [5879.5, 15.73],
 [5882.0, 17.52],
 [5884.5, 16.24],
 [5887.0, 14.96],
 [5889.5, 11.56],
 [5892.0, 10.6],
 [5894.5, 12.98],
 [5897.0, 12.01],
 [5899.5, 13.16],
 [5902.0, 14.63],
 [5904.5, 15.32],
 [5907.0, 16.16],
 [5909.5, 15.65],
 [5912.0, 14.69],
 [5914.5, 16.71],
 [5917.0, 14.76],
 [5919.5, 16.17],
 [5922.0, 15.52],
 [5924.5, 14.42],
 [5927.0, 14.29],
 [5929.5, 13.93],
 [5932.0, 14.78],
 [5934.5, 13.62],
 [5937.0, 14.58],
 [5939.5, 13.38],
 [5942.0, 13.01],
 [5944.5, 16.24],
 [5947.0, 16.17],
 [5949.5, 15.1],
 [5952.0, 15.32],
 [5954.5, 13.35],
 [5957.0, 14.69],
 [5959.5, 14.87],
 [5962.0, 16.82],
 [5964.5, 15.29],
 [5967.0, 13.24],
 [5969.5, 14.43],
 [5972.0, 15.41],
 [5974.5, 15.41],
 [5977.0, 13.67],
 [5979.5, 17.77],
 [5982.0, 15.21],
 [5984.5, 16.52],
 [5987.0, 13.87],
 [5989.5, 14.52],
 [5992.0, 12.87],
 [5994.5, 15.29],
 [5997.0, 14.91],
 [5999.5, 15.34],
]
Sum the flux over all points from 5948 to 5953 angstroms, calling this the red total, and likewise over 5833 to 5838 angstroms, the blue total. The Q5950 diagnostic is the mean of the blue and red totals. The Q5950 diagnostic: 30.3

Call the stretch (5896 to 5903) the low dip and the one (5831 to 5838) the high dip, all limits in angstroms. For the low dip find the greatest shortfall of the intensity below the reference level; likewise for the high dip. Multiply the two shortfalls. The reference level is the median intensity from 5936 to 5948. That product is 3.6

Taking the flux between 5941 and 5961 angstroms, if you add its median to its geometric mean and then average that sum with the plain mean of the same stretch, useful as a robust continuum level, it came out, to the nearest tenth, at 22.3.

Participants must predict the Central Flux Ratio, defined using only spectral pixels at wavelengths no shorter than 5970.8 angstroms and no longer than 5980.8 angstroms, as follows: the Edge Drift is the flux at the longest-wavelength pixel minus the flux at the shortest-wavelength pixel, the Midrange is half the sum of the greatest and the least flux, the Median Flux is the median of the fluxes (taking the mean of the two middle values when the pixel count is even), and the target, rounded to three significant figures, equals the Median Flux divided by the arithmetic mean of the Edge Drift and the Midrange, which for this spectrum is 1.70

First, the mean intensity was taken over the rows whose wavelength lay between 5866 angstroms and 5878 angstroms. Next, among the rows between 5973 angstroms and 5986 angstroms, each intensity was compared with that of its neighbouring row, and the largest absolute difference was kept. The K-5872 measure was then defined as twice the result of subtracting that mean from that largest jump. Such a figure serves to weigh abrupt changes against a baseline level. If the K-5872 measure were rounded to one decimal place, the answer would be -21.8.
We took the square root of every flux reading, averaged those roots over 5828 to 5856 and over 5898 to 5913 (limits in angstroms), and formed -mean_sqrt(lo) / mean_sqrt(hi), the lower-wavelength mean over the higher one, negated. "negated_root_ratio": -1.02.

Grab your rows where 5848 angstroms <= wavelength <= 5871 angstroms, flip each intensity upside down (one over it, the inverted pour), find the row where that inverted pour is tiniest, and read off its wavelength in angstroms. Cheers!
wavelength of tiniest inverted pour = 5852.0 angstroms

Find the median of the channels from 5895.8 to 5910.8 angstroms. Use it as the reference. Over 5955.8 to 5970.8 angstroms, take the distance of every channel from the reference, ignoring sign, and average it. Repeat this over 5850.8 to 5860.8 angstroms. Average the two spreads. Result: 1.4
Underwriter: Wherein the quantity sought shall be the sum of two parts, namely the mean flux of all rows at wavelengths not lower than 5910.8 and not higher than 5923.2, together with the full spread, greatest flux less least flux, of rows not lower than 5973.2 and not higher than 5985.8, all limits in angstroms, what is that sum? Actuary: 19.7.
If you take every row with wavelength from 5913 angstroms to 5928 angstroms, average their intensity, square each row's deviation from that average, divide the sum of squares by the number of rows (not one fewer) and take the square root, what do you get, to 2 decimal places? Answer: 0.90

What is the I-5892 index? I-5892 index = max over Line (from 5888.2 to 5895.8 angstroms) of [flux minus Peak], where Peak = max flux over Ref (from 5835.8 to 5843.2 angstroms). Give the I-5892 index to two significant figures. -3.9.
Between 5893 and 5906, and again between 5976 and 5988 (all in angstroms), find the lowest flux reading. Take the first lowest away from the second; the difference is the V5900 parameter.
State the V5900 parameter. 1.7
